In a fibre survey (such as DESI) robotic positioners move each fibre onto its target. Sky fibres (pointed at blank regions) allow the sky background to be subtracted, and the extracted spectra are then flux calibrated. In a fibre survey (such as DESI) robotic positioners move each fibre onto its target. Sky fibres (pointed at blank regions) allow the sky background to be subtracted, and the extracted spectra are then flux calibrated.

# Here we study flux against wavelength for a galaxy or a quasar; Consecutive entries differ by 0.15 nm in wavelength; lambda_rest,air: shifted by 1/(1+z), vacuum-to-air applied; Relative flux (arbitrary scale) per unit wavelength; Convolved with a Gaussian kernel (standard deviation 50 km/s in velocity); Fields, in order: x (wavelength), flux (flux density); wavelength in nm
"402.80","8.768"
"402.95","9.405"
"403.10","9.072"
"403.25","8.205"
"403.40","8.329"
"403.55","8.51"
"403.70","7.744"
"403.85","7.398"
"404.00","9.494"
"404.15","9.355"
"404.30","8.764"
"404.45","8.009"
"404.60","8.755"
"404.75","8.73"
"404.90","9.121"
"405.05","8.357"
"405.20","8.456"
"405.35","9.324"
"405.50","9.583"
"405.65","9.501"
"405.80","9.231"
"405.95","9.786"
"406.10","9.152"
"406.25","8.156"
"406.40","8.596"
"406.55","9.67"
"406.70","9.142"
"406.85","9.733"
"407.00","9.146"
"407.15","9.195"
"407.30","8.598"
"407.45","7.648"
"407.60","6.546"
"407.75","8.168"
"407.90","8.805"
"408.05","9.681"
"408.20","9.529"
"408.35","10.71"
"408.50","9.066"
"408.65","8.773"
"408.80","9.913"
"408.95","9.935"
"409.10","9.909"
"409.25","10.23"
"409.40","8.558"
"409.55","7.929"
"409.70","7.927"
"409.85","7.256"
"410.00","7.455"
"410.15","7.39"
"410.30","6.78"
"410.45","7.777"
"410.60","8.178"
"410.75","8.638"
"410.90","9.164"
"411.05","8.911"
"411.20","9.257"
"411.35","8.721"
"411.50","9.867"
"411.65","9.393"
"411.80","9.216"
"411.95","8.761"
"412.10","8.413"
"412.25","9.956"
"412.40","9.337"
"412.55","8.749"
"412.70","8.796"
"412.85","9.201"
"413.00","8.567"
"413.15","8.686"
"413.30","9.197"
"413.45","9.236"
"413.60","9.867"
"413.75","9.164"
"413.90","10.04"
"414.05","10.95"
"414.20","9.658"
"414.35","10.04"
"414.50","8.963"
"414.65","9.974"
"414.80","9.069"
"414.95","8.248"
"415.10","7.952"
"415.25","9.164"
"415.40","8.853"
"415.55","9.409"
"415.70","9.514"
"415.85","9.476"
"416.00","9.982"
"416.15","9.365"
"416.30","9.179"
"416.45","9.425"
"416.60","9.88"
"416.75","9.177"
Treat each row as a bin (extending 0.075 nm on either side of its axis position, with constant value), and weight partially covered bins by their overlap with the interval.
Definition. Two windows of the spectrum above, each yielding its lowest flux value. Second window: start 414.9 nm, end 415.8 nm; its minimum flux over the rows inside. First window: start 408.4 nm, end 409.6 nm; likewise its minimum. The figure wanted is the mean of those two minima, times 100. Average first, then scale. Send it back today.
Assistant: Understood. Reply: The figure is 794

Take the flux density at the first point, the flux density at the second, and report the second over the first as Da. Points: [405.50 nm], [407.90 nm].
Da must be 0.92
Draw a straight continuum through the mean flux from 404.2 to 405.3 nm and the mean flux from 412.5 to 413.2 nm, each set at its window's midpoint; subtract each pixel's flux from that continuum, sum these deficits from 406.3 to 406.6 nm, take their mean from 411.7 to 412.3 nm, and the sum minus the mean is -0.7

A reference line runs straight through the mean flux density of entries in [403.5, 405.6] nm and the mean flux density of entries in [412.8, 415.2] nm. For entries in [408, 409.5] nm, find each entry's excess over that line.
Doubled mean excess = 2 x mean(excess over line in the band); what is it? 1.3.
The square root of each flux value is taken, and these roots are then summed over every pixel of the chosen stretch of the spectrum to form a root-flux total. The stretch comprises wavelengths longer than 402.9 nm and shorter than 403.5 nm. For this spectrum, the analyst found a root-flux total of 12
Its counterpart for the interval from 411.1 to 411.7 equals 12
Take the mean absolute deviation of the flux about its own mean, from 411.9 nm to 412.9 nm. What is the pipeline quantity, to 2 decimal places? 0.40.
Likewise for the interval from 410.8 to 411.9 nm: 0.25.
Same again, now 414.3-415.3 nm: 0.58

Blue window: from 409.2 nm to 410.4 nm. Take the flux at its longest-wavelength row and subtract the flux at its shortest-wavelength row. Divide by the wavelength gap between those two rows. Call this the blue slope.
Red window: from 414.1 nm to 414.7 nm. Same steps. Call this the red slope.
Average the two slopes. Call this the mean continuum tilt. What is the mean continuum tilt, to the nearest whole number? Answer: -1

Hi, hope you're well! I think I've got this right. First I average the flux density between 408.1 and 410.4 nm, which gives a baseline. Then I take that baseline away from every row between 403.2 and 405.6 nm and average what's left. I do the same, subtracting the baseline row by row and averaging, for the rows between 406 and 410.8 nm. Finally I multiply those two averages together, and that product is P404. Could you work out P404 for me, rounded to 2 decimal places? 0.01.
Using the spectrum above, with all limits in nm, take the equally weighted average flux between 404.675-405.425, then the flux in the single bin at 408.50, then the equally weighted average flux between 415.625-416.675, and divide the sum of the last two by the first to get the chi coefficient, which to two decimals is 2.12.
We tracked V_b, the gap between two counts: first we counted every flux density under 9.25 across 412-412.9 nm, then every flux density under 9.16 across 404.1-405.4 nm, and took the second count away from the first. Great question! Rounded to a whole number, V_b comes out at -3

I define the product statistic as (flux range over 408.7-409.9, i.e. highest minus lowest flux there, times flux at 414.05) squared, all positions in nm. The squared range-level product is 1060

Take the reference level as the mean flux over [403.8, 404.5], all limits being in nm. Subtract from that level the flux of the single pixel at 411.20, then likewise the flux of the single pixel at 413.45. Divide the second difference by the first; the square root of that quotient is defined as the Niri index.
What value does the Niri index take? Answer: 1.0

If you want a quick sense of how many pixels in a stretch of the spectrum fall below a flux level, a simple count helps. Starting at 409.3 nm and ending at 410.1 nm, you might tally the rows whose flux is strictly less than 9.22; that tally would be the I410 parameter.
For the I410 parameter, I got 5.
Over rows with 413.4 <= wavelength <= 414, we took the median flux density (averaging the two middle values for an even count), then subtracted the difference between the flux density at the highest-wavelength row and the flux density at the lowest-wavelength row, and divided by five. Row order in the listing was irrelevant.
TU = 1.7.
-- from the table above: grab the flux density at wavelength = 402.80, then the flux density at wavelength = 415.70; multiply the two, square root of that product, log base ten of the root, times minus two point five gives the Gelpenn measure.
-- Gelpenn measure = -2.40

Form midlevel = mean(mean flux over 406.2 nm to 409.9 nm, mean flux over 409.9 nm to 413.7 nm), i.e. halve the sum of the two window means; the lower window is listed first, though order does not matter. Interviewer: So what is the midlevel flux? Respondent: 8.85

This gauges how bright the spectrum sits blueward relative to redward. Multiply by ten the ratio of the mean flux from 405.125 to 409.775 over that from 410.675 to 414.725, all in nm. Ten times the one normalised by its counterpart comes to 9.75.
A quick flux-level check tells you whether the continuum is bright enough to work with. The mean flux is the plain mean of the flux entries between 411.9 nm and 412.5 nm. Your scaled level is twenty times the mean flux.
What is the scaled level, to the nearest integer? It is 182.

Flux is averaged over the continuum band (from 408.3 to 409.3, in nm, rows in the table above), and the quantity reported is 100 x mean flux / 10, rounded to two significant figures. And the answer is 98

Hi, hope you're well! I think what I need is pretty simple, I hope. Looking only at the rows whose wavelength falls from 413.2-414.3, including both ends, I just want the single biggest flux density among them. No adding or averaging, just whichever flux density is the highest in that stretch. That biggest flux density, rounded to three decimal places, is 10.950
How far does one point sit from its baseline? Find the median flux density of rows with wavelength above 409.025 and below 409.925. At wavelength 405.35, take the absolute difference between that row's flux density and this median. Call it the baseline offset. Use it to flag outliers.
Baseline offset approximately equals 1.1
